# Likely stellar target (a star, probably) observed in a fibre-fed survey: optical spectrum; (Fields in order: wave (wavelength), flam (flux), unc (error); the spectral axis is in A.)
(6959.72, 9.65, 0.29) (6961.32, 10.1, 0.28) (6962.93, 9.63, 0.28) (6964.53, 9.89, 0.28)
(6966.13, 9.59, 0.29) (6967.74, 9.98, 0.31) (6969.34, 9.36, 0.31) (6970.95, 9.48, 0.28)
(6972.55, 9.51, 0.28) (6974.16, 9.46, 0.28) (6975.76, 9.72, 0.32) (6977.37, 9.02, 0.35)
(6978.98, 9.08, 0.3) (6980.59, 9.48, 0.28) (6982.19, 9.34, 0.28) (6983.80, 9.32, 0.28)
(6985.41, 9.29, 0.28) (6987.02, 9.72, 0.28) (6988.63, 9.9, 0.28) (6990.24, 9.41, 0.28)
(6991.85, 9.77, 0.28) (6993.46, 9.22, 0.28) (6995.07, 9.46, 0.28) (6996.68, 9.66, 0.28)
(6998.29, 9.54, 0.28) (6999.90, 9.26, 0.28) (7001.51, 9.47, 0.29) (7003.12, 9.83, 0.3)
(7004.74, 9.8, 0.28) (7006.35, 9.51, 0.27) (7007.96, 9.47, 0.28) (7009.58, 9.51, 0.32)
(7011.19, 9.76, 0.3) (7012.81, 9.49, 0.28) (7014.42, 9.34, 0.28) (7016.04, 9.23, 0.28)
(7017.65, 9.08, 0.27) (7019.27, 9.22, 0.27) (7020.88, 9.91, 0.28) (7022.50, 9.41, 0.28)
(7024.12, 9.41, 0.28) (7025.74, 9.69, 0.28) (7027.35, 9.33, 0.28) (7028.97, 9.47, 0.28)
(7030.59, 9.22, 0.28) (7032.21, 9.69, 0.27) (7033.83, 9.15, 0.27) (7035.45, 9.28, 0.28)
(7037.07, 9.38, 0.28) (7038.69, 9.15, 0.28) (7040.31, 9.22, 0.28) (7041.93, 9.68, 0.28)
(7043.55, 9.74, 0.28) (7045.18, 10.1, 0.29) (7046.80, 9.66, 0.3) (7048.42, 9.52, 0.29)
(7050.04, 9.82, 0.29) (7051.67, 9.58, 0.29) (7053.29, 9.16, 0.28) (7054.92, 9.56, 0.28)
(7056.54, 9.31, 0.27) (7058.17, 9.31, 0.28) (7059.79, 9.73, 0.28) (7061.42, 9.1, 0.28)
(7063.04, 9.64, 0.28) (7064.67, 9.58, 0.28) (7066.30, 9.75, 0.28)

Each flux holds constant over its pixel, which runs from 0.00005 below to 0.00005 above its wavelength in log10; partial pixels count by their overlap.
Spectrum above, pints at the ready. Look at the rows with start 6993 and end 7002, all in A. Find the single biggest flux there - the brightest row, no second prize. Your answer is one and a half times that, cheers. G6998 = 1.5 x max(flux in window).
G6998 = 14.5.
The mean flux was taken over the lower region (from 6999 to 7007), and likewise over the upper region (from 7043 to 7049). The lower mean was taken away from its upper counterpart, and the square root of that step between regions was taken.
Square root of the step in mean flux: 0.43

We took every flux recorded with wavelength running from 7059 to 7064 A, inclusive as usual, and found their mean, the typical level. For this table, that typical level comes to 9.49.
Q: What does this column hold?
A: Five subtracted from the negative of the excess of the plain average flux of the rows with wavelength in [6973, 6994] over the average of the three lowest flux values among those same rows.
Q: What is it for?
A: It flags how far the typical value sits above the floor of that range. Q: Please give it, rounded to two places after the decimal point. -5.33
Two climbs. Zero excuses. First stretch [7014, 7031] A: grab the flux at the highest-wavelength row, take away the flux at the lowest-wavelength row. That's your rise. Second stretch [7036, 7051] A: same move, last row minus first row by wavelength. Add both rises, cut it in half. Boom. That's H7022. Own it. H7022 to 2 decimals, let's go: 0.16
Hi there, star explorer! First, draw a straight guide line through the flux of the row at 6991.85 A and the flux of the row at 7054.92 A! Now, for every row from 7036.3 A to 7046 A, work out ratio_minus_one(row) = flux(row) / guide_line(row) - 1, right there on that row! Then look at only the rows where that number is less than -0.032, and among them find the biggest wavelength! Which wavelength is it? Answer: 7040.31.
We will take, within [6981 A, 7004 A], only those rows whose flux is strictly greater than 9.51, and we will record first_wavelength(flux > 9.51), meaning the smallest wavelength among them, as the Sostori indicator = 6987.02 A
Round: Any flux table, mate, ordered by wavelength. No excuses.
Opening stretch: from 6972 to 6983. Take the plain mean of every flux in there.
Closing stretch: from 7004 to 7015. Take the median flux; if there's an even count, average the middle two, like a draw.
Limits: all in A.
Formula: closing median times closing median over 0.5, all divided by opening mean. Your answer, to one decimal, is 19.3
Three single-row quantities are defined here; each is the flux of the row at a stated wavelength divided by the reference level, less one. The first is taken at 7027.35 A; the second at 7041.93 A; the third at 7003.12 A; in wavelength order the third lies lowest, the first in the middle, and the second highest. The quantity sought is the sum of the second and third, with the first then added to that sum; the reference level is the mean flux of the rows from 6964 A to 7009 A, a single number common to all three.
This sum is 0.03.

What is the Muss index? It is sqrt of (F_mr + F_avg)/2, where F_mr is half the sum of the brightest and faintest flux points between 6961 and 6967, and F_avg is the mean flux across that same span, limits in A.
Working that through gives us 3.13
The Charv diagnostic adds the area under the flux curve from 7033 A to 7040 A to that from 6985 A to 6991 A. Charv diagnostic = 122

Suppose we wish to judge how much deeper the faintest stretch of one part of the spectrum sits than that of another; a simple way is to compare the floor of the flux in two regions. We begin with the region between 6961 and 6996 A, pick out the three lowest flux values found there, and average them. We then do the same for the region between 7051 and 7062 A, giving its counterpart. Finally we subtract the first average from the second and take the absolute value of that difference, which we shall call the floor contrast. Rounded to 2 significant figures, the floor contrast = 0.083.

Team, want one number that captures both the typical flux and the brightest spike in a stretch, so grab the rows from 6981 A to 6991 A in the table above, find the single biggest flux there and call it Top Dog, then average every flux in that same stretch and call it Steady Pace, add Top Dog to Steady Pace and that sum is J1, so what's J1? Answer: 19.4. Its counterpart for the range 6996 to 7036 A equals 19.4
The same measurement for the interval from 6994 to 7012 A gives 19.4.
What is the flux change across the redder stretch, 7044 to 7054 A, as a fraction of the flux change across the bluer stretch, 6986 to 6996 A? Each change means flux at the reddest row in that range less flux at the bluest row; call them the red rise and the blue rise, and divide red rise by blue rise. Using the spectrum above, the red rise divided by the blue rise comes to 3.6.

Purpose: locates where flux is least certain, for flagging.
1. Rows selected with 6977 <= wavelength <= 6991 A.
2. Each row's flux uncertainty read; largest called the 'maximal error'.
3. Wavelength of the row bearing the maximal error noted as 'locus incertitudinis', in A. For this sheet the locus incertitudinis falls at 6977.37 A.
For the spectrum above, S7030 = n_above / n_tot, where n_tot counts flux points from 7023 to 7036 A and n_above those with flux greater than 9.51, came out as 0.25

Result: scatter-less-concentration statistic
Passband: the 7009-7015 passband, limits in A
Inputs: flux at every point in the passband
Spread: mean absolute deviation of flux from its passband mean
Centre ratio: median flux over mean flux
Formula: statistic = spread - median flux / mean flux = -0.88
